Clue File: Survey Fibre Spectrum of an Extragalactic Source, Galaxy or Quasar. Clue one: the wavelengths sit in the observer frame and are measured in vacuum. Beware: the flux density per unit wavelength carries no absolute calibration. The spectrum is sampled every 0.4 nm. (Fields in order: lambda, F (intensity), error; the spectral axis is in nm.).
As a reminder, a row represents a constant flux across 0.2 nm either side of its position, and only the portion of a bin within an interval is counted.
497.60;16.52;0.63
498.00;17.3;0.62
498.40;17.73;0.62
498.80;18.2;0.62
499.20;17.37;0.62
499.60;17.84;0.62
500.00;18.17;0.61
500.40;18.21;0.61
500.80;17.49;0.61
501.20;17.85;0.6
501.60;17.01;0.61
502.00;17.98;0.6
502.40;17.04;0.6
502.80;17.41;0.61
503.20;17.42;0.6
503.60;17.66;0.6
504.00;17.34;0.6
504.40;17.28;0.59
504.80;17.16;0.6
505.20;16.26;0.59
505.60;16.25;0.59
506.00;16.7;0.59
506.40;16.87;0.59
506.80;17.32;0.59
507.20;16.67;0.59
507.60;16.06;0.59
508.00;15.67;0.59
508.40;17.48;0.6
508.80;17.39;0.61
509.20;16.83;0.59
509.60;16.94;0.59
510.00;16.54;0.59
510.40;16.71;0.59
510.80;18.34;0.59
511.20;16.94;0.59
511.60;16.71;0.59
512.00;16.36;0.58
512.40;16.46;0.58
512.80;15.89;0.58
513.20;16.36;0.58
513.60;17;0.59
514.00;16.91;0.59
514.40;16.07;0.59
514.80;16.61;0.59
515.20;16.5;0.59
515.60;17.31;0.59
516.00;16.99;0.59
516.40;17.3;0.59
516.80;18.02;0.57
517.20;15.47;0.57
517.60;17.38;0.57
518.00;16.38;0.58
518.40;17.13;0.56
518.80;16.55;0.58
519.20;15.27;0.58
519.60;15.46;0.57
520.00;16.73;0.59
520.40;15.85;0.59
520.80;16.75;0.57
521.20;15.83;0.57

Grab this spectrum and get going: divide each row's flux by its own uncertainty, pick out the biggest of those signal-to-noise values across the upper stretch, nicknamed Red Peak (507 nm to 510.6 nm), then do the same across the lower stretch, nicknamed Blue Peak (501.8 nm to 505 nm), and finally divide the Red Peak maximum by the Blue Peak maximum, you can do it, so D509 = 0.97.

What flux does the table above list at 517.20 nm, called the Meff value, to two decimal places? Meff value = 15.47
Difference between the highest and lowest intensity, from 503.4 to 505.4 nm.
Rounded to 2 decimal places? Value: 1.40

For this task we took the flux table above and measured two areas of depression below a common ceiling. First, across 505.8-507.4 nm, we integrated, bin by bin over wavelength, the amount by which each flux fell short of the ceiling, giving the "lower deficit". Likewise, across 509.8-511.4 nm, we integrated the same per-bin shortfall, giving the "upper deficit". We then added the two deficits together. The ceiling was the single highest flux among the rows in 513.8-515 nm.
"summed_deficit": -0.3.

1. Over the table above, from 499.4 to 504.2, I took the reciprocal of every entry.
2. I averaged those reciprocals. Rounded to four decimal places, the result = 0.0568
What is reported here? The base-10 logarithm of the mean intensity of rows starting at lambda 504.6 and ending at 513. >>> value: 1.22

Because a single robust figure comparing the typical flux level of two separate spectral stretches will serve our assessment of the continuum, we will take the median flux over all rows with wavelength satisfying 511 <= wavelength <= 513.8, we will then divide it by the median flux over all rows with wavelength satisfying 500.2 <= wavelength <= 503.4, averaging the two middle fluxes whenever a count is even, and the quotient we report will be 0.94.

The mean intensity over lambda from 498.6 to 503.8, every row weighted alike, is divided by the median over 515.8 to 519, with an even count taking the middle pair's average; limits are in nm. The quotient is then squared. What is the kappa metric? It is 1.07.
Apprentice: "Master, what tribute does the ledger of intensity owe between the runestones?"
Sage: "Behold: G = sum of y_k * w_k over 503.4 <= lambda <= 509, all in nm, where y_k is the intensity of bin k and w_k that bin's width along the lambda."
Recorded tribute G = 94.4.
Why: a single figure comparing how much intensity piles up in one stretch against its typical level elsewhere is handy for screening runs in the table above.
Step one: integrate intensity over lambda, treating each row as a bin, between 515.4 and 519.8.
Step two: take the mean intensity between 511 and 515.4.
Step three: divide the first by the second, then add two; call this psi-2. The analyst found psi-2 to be 6.44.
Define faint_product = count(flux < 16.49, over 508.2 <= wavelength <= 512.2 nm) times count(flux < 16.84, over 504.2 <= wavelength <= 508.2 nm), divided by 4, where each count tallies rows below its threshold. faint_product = 1.5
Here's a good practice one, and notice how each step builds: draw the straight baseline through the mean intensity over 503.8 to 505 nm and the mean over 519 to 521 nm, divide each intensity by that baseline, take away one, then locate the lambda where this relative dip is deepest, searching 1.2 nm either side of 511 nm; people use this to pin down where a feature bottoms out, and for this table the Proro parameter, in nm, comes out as 512.00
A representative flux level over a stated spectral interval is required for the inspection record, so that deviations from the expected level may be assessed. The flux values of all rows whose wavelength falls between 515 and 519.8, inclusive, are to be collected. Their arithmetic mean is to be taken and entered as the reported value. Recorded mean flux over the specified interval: 16.6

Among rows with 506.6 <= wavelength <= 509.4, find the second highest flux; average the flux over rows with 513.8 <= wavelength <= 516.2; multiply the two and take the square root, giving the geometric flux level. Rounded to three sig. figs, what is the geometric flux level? 17.1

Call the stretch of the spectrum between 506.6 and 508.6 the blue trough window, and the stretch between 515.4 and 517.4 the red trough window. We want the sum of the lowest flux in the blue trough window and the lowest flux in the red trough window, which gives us 31.1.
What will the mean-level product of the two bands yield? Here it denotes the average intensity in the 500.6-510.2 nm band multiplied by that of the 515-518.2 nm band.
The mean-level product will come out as 288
